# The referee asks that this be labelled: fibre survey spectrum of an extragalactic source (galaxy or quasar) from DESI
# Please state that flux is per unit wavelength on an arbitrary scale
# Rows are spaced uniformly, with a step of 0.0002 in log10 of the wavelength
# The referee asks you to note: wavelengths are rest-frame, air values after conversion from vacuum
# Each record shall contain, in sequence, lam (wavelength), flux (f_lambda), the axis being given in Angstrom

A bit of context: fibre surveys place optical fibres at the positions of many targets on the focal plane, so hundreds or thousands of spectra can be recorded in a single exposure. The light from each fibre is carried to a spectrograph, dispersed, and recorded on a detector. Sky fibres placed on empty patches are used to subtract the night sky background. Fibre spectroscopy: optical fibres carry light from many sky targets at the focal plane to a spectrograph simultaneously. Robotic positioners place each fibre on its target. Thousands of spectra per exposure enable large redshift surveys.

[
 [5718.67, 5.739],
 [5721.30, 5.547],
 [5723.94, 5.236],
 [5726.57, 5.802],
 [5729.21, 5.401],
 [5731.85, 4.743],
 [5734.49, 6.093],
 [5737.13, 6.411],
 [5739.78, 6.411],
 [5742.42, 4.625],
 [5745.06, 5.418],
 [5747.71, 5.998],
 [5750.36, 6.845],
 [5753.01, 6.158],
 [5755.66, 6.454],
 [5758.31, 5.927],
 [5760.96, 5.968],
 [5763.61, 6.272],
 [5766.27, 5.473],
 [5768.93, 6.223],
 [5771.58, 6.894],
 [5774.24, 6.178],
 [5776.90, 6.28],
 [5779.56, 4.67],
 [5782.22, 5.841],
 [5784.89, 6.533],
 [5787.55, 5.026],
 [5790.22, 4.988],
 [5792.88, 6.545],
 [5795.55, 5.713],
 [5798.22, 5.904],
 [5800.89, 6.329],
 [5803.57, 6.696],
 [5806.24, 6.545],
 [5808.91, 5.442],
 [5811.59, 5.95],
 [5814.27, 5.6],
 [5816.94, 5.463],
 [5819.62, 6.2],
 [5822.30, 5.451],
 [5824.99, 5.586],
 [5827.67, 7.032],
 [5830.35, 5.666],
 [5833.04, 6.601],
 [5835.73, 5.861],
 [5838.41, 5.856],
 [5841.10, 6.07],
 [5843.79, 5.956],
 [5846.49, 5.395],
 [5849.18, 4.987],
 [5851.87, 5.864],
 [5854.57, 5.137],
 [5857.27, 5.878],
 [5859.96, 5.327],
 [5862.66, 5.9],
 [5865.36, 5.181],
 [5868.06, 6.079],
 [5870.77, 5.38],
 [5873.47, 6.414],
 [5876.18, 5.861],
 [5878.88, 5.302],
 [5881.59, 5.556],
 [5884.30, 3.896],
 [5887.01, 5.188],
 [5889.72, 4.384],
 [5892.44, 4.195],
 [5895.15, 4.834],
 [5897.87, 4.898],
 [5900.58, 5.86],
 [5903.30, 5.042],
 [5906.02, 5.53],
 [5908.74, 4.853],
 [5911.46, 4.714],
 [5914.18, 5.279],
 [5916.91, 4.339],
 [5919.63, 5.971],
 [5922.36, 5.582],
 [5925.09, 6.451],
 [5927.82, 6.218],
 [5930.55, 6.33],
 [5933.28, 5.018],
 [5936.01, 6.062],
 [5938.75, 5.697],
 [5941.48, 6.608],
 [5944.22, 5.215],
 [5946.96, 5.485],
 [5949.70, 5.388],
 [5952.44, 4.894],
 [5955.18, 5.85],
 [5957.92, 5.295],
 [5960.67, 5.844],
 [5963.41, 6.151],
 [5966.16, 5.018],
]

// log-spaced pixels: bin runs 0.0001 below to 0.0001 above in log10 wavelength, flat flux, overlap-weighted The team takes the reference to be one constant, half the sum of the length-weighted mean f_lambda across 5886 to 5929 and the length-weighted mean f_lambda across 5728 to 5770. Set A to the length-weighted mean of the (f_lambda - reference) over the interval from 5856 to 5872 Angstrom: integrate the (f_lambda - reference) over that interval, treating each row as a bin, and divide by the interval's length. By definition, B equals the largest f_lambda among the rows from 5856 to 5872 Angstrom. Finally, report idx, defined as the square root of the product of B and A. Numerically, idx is 0.7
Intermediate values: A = 0.07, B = 6.079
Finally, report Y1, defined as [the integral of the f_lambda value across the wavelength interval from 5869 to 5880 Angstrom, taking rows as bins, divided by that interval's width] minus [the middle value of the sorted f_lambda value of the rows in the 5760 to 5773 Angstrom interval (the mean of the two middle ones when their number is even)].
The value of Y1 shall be -0.5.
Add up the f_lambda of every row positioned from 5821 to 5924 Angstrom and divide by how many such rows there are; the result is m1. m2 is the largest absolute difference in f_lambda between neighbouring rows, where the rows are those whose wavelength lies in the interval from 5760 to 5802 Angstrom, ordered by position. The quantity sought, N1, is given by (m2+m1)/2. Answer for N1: 3.527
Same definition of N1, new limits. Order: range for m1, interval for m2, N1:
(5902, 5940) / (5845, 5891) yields 3.583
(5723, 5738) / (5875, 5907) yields 3.637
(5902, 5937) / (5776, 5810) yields 3.551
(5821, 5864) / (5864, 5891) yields 3.723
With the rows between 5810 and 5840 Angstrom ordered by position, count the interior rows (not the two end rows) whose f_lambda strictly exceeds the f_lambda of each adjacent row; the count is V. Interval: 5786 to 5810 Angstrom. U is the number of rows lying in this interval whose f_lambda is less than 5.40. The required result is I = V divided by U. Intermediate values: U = 2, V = 3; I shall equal 1.5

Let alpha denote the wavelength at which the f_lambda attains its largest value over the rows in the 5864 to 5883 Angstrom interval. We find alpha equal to 5873.47 Angstrom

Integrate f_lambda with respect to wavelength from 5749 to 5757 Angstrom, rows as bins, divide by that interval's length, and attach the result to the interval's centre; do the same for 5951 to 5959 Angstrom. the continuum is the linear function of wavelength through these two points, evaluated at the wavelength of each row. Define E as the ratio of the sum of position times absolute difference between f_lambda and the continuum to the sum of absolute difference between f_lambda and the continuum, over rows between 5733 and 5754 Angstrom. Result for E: 5743.8 Angstrom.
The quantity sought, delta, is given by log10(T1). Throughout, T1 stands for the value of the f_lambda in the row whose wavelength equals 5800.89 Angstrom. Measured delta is 0.801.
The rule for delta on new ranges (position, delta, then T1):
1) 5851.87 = 0.768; 5.864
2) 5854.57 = 0.711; 5.137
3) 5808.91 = 0.736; 5.442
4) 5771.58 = 0.838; 6.894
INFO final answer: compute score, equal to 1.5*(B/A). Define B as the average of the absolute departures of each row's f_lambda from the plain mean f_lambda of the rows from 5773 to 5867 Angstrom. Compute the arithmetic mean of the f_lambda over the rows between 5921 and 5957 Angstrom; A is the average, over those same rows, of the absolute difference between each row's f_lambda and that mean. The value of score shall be 1.42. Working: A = 0.46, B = 0.437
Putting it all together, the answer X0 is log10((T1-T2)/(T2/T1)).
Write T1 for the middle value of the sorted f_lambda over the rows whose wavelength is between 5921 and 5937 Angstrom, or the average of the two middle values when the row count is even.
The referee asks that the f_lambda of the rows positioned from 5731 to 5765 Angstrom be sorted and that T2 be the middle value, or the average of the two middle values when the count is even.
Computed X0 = -1.32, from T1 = 6.14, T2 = 6.1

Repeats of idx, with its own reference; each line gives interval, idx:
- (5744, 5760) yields 2.0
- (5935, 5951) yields 1.1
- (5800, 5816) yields 1.9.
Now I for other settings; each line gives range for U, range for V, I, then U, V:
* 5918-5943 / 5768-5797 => 4.0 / 1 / 4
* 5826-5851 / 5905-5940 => 2.5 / 2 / 5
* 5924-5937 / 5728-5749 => 0.0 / 1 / 0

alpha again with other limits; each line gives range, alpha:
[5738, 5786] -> 5771.58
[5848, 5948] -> 5941.48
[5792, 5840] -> 5827.67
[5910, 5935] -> 5925.09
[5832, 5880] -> 5833.04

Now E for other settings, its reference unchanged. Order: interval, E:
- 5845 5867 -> 5854.8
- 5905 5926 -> 5916.1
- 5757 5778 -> 5765.7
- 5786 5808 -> 5793.8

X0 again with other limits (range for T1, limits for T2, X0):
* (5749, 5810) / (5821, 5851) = -0.47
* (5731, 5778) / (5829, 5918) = -0.04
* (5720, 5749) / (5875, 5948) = -0.59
